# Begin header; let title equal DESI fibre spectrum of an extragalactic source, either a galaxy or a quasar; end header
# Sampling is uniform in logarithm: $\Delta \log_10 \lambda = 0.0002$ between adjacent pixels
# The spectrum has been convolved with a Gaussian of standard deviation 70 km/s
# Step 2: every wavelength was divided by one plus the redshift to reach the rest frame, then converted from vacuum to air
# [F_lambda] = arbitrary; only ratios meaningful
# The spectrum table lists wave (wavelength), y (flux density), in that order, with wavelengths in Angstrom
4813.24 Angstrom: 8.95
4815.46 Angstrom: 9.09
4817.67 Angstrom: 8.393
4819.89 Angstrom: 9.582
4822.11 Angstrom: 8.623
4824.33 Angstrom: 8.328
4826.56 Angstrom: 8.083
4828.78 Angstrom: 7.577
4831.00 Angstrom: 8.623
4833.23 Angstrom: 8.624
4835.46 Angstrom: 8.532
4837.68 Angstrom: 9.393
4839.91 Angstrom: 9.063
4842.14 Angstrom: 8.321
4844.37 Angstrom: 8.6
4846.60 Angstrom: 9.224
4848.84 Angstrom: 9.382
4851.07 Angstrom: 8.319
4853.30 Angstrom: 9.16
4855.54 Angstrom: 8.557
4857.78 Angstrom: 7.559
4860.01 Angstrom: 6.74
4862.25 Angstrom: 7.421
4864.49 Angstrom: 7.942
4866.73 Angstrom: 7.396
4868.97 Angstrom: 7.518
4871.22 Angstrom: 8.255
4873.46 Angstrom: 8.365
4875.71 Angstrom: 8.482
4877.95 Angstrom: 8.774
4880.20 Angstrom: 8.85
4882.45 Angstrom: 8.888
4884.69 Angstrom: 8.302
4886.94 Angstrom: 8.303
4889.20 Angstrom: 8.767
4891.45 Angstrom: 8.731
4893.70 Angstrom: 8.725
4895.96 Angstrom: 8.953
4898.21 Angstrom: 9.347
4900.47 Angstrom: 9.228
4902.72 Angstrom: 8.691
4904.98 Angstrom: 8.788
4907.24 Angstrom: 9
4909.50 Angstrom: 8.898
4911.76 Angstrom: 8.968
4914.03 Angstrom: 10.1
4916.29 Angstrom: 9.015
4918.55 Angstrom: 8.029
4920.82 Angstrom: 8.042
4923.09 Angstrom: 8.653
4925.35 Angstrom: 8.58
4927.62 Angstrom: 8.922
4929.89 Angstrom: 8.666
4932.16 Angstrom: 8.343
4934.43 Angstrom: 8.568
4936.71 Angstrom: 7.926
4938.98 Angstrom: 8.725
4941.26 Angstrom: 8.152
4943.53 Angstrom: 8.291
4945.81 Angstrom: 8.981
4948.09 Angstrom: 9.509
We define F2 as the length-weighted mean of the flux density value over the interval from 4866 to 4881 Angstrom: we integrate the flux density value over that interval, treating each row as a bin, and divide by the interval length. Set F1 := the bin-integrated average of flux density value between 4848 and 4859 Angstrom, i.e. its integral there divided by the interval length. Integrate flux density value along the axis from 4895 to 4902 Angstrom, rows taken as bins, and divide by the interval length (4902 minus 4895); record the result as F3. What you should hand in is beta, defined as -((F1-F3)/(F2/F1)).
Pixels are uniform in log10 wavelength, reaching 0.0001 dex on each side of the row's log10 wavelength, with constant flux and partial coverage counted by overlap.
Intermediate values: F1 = 8.6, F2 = 8.2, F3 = 9.2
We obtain 0.6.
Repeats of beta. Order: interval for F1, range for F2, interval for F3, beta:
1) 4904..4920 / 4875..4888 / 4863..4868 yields -1.4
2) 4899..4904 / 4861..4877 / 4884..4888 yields -0.8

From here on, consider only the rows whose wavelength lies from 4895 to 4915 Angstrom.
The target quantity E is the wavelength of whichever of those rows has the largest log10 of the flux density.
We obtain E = 4914.03 Angstrom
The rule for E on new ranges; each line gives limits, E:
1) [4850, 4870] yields 4853.30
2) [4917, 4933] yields 4927.62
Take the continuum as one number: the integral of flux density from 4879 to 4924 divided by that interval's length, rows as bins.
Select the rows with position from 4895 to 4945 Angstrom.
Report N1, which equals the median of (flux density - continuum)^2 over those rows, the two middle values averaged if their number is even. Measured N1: 0.048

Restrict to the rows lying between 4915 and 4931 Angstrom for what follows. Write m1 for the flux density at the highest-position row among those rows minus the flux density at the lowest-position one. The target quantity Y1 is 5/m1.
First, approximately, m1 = -0.3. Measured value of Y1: -14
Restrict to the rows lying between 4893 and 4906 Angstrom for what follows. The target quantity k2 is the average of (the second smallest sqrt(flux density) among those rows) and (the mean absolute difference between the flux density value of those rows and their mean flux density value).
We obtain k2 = 1.59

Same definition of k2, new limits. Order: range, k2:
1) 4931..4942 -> 1.55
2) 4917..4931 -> 1.57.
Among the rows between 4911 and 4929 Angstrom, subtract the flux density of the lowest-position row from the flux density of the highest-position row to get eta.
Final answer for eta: 0.0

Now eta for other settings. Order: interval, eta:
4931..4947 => 0.6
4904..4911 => 0.1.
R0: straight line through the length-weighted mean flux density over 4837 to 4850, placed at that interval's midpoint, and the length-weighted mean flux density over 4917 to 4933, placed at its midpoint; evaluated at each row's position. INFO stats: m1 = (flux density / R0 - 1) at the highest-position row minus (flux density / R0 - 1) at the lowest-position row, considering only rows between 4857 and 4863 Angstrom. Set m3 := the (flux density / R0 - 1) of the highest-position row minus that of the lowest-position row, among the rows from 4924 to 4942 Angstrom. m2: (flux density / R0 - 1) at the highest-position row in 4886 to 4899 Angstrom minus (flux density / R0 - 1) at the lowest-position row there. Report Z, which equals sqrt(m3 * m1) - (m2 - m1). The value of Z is -0.12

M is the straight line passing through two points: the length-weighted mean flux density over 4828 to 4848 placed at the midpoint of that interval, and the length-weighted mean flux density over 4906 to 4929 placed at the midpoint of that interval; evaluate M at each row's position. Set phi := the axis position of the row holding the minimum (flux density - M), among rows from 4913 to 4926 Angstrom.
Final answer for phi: 4918.55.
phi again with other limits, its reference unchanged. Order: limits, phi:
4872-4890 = 4886.94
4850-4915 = 4860.01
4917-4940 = 4936.71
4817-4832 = 4828.78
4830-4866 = 4860.01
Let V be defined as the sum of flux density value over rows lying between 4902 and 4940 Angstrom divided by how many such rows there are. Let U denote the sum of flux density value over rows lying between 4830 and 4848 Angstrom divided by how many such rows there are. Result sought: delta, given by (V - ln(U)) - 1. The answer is 5.53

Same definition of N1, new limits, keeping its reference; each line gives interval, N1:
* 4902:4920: 0.029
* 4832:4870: 0.245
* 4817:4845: 0.177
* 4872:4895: 0.007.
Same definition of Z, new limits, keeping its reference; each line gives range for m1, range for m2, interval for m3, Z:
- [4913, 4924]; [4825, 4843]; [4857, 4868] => -0.15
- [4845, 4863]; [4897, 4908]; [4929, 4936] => -0.12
